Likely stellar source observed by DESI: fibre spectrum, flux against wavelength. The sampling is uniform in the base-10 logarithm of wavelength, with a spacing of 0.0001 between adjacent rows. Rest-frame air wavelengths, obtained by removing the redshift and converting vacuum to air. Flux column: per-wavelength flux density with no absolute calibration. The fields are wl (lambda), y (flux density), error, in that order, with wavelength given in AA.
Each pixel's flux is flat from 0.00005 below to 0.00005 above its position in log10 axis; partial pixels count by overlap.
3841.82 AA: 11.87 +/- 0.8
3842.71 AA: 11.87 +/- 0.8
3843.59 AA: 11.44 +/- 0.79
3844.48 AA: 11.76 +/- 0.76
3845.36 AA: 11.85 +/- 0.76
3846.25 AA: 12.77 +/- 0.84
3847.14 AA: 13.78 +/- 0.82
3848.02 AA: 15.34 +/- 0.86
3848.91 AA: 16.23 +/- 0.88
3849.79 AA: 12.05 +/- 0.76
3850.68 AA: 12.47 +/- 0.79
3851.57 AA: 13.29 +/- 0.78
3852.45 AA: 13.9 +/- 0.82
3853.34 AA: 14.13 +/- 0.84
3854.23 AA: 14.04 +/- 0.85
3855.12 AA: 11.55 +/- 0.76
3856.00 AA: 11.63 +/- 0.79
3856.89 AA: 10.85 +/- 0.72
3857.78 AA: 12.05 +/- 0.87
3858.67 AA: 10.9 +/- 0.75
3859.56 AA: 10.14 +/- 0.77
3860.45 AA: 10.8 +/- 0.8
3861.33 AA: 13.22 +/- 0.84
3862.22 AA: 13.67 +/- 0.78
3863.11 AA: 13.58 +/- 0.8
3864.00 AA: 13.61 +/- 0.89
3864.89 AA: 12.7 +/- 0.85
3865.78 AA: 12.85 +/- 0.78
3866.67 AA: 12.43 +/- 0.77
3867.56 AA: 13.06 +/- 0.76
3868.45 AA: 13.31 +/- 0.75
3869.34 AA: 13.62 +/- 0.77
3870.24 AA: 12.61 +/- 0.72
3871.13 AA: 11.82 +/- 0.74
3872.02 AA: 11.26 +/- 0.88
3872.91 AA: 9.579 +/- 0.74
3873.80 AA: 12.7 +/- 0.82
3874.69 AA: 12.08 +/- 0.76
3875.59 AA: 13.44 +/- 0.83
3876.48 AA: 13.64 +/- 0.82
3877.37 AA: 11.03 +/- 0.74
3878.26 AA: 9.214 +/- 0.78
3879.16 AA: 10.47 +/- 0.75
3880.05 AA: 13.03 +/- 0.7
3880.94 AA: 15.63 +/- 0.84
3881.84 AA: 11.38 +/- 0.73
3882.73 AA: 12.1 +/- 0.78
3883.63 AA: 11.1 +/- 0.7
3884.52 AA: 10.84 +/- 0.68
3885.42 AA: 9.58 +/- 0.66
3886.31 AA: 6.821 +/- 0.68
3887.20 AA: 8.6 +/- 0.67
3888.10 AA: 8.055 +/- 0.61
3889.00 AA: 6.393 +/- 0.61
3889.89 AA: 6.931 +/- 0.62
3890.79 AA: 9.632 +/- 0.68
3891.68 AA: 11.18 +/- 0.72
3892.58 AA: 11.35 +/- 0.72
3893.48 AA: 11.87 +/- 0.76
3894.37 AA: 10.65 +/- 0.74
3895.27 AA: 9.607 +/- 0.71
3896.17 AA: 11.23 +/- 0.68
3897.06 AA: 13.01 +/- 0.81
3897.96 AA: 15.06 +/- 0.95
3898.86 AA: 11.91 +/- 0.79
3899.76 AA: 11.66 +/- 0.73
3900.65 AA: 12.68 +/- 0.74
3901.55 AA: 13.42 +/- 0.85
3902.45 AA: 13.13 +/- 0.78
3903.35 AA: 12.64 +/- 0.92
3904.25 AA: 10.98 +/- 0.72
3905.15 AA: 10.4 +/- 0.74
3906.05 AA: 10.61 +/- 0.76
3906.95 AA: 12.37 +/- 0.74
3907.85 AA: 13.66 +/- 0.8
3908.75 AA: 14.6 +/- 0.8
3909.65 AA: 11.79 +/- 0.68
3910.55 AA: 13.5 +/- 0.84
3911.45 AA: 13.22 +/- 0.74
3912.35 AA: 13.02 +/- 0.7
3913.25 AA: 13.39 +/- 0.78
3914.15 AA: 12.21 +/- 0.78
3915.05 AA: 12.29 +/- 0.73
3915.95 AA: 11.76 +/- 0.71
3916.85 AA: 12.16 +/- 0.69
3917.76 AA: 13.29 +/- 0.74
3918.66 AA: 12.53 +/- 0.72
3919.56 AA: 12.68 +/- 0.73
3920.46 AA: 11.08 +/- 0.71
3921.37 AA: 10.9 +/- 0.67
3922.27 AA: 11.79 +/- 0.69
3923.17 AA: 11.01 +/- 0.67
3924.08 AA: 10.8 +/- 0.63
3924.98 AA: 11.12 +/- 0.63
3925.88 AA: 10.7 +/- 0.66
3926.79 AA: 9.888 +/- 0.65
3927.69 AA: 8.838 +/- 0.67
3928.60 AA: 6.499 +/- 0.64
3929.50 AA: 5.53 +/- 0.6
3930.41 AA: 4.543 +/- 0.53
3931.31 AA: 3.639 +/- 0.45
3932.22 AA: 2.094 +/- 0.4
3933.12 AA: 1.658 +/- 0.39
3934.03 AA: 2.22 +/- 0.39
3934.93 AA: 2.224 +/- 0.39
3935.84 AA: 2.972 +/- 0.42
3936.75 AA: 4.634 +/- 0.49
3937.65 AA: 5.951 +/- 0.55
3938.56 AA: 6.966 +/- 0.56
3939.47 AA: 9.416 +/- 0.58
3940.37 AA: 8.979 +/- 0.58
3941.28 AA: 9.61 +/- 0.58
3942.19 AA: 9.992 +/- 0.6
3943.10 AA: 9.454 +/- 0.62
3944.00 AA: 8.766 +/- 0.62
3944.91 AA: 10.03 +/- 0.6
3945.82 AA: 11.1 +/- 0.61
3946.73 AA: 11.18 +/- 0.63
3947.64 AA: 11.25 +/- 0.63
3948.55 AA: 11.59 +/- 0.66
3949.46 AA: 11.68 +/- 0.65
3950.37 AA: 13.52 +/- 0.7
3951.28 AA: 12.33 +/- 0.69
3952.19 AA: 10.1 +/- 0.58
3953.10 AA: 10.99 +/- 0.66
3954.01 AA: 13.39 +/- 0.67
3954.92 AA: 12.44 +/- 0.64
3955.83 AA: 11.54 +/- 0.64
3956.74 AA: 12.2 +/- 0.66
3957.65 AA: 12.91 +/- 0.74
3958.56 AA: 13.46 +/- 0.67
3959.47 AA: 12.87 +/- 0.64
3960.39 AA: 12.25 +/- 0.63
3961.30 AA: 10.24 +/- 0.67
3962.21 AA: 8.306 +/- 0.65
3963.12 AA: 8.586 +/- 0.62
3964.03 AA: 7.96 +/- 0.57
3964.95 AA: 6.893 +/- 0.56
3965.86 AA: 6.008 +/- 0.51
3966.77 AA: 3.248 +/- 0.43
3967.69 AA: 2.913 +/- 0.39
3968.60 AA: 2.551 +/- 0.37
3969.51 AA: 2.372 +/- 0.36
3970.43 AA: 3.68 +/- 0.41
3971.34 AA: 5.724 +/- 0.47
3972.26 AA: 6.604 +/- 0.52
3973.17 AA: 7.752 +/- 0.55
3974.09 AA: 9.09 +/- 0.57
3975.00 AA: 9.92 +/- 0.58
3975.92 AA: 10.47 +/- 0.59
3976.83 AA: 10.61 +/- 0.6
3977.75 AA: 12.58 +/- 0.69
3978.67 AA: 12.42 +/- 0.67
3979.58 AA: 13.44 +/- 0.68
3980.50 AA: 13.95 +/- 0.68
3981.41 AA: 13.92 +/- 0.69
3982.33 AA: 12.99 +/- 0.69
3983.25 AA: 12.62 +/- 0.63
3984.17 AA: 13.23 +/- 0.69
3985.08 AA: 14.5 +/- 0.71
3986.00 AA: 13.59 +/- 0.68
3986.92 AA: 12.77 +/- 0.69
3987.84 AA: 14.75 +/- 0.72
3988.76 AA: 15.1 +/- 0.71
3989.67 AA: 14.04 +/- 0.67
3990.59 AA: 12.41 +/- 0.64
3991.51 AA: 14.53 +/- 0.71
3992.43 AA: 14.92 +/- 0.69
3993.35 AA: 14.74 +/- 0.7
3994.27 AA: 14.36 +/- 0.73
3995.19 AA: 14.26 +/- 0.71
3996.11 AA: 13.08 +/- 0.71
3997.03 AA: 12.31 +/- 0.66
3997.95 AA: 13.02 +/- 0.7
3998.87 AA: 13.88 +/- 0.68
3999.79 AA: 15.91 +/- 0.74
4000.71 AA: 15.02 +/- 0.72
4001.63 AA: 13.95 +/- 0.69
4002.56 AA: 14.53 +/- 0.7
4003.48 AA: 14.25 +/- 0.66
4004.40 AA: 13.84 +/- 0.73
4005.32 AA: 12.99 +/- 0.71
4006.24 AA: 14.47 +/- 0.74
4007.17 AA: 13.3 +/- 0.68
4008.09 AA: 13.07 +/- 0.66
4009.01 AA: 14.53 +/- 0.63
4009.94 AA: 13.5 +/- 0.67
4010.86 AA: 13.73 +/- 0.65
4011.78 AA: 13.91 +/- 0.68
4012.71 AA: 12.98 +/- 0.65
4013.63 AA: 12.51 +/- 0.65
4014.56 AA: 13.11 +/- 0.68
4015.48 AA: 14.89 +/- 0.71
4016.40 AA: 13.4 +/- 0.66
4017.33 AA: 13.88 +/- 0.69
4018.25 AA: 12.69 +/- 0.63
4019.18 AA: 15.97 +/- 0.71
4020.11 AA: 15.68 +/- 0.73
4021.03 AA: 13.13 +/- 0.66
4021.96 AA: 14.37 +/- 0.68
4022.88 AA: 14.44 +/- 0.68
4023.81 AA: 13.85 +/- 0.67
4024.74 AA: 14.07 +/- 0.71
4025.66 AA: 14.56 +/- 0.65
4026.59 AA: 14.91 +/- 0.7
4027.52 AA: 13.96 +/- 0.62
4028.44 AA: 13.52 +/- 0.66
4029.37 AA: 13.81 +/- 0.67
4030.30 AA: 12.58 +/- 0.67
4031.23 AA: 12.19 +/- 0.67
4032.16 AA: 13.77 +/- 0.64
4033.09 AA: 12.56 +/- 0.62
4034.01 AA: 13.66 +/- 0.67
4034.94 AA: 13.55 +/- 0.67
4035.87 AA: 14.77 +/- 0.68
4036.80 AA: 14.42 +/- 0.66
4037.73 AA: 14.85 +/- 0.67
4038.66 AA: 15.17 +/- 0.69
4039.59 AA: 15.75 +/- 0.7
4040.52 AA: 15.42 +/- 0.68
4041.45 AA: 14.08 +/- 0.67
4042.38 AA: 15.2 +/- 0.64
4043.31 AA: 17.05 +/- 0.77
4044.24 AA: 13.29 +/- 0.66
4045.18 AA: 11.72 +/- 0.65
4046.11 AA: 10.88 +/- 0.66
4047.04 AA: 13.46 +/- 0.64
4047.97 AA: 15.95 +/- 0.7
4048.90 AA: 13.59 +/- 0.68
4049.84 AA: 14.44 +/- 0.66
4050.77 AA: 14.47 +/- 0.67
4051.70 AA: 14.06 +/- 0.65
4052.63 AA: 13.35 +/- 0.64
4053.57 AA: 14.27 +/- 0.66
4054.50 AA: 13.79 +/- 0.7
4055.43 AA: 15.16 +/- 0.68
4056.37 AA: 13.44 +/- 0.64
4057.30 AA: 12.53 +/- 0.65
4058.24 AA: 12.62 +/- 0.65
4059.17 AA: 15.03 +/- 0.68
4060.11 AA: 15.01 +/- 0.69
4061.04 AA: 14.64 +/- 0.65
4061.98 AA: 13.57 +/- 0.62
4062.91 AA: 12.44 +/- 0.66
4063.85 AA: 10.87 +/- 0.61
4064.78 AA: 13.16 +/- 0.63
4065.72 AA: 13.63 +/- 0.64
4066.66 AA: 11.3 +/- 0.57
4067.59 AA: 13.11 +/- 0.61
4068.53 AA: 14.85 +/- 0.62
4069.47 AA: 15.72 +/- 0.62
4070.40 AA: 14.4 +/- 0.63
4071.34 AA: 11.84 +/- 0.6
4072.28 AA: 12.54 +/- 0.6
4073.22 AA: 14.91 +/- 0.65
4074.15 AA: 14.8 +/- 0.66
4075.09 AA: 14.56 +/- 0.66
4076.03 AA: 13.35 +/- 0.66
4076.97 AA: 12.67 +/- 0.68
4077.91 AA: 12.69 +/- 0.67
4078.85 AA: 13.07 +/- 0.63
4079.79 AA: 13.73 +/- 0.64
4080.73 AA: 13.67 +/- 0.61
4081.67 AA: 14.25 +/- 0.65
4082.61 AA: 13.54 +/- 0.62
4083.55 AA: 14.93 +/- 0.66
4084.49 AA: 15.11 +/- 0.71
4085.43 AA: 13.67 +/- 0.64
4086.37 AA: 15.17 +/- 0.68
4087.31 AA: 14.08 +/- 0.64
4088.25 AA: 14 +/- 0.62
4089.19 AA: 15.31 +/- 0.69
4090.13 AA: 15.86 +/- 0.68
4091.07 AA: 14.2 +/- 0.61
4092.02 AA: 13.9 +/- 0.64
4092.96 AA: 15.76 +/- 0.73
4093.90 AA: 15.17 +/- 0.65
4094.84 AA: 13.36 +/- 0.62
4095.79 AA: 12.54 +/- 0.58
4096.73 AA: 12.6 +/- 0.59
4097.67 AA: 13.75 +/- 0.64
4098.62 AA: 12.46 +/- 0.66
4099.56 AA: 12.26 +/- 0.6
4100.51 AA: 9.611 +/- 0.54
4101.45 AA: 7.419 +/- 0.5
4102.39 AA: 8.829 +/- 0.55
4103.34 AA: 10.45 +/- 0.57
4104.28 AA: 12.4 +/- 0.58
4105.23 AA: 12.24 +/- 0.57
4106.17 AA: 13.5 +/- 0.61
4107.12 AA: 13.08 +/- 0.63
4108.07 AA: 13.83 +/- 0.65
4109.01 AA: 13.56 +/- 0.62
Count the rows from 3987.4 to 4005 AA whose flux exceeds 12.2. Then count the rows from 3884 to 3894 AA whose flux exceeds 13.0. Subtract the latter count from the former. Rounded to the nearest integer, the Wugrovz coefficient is 19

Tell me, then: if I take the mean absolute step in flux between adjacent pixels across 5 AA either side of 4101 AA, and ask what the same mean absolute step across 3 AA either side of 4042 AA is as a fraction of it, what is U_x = 1.20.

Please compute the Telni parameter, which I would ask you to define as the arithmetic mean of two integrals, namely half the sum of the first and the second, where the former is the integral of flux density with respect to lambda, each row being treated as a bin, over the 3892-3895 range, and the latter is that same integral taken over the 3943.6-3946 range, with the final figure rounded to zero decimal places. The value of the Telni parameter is 29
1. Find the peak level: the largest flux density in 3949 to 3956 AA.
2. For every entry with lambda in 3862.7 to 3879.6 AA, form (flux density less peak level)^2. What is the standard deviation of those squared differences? 5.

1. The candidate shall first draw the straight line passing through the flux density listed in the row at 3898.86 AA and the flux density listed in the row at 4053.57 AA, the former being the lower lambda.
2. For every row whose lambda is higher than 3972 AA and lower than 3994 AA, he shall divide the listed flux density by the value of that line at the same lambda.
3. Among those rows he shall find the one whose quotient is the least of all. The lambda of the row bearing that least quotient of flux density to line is 3972.26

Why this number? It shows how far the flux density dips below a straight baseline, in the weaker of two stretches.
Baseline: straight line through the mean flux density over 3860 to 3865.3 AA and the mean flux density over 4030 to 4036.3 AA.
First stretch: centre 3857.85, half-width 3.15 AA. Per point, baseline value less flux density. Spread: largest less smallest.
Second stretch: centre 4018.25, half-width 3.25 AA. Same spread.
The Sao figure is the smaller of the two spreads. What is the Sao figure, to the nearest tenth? 1.9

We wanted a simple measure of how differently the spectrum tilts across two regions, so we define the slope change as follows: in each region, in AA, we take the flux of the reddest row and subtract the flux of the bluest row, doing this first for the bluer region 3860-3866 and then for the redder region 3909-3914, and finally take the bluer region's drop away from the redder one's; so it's 0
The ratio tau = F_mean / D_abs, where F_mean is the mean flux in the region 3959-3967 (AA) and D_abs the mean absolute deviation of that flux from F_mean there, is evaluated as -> 4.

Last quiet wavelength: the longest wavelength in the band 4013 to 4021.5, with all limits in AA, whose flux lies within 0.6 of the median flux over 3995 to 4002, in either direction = 4017.33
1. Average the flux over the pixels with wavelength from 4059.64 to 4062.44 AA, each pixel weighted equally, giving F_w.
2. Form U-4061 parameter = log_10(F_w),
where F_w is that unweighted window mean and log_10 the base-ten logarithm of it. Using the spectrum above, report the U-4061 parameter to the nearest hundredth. 1.16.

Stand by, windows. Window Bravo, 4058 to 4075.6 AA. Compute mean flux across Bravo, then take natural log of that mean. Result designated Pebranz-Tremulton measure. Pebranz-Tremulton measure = 2.61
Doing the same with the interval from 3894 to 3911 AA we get 2.51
